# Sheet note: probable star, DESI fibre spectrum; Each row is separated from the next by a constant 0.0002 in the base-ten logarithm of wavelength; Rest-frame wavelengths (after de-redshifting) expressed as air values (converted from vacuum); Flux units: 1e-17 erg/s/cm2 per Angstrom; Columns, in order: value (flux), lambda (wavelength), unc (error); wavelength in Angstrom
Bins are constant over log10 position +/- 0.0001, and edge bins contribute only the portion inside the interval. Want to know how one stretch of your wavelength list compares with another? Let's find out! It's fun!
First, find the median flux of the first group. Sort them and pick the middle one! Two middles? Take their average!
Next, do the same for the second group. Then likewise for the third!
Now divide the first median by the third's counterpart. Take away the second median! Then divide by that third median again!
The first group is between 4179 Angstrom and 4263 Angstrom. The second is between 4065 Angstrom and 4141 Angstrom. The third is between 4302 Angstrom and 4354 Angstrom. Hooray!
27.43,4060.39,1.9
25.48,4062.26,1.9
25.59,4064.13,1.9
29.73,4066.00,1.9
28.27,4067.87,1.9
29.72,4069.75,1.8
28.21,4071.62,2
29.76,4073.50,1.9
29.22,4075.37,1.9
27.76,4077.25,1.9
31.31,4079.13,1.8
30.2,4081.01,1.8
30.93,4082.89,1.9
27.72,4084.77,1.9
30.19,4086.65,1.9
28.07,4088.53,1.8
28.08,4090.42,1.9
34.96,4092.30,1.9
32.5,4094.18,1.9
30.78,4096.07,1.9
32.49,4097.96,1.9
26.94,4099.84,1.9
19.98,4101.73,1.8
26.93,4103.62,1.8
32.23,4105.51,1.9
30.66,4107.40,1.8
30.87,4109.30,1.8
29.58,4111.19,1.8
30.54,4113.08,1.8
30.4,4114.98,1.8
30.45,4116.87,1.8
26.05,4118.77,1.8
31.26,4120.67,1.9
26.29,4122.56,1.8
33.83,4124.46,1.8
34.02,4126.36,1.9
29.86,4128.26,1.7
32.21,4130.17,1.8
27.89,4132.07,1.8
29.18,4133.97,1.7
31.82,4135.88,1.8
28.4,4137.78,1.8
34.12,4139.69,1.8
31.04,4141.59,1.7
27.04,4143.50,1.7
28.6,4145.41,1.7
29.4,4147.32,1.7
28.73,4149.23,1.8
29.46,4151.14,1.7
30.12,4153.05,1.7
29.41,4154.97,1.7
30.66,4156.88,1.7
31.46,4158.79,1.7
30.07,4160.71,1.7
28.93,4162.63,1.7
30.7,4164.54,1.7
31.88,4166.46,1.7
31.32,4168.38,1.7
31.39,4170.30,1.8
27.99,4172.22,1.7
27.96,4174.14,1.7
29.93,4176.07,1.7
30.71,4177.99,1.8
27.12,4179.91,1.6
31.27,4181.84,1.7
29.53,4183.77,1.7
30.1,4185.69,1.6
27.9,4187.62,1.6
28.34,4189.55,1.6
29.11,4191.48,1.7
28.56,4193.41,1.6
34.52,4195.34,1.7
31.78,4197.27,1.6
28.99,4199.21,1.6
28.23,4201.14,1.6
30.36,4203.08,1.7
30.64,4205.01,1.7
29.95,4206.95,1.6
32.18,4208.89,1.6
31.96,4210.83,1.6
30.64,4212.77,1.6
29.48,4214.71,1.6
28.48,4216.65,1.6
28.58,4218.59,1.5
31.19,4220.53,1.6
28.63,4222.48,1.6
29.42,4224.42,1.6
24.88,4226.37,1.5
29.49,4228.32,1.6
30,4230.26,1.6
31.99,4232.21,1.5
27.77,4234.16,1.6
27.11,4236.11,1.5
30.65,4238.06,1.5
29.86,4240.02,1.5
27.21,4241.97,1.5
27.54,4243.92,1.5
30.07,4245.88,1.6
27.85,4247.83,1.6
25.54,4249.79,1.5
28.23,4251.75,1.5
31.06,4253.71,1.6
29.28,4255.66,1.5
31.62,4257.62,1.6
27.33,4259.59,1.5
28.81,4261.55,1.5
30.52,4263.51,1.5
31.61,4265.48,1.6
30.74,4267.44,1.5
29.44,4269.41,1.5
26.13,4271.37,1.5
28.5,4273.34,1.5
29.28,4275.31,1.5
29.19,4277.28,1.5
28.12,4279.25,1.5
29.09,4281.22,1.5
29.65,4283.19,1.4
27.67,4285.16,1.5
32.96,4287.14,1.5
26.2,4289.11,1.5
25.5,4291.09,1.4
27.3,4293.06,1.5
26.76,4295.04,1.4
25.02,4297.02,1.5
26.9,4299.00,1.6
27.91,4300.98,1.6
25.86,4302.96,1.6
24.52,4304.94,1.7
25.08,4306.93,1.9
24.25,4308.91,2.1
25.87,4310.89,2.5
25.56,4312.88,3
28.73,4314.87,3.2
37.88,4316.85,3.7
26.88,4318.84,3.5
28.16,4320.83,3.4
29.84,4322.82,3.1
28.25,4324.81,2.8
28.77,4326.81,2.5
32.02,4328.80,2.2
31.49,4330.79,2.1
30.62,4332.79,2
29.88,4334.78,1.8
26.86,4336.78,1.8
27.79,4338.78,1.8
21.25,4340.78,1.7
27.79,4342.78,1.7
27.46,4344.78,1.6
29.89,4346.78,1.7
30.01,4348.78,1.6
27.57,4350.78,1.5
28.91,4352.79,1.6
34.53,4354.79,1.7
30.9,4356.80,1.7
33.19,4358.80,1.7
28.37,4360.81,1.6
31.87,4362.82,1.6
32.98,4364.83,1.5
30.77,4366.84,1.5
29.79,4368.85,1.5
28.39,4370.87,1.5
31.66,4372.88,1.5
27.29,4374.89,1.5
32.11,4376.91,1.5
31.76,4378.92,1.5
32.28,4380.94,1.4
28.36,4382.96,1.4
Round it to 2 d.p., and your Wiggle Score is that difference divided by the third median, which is -1.04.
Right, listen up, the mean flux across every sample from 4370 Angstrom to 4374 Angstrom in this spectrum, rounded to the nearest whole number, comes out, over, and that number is 30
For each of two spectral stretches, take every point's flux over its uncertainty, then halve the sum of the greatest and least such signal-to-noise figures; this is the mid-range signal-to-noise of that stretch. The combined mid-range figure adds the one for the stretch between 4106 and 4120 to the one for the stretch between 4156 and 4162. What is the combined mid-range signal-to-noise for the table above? 33.9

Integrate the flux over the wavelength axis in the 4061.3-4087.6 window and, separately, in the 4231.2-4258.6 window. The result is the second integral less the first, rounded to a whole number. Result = 35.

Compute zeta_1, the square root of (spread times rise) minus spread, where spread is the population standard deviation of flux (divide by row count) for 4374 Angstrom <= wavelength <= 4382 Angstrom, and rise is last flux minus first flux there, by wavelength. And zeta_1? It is 1.1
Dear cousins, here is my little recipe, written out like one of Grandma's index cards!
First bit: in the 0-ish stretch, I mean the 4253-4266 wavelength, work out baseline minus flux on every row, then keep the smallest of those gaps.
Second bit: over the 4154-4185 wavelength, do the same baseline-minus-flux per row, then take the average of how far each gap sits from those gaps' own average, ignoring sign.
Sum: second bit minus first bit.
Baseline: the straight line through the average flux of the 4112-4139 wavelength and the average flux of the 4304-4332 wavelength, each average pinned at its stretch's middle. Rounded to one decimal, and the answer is 3.9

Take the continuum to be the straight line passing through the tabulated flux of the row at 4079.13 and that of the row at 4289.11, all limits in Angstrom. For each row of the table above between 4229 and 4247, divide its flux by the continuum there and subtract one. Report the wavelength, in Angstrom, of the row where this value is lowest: 4236.11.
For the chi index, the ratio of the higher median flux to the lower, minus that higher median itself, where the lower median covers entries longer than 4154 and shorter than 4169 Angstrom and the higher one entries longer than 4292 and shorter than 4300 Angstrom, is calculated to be -26.0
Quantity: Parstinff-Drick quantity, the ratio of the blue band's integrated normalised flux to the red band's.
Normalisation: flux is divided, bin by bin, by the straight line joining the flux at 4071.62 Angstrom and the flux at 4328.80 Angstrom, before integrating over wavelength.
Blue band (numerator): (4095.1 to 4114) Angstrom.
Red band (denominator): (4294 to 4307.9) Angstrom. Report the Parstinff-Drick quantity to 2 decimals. 1.68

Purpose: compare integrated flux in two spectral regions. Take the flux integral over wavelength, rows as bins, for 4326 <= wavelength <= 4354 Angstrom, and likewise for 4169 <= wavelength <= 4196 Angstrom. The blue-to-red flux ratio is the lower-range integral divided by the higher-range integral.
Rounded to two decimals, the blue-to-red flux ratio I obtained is 1.00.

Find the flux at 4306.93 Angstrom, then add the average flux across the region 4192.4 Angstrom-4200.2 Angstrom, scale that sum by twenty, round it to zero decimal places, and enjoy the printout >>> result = 1121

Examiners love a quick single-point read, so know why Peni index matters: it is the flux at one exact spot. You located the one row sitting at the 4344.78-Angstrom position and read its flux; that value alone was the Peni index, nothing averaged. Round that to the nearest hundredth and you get 27.46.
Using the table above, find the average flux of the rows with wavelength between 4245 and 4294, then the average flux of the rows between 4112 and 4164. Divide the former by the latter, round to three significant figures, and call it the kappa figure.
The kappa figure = 0.961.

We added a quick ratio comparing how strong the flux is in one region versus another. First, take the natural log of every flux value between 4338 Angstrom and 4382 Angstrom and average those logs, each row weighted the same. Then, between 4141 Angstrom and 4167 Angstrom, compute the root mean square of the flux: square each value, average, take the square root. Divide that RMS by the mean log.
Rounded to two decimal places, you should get 8.80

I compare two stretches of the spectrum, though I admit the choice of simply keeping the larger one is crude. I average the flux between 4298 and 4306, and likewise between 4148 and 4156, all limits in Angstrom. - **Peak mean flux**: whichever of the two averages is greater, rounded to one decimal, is 29.4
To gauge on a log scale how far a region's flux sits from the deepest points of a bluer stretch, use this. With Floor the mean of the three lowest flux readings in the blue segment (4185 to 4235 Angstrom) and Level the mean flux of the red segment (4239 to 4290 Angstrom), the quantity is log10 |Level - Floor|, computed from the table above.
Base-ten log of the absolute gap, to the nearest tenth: 0.3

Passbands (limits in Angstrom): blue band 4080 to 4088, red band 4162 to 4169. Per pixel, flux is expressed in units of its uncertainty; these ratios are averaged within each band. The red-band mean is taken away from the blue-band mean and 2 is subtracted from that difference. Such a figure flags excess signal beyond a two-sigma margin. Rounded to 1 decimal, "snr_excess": -4.2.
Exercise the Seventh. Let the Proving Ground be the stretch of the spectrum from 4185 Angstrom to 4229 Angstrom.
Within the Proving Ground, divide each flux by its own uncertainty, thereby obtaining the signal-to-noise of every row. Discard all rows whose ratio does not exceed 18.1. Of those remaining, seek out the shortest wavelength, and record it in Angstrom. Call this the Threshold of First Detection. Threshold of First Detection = 4185.69 Angstrom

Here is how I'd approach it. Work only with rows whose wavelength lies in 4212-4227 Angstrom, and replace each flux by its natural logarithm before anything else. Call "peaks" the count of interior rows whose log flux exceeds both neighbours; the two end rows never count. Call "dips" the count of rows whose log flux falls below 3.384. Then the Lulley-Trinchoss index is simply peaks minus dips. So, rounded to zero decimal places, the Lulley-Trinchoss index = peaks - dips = -4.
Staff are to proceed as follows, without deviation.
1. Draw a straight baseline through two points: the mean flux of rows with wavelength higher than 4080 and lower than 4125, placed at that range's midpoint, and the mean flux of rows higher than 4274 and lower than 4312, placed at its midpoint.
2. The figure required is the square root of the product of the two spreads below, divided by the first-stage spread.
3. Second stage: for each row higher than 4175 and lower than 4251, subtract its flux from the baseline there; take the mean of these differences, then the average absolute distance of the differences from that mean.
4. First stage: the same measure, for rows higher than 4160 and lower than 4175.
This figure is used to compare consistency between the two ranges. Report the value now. 1.05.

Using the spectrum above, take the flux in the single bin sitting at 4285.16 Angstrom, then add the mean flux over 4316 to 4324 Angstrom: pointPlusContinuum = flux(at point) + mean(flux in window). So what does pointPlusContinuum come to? 58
